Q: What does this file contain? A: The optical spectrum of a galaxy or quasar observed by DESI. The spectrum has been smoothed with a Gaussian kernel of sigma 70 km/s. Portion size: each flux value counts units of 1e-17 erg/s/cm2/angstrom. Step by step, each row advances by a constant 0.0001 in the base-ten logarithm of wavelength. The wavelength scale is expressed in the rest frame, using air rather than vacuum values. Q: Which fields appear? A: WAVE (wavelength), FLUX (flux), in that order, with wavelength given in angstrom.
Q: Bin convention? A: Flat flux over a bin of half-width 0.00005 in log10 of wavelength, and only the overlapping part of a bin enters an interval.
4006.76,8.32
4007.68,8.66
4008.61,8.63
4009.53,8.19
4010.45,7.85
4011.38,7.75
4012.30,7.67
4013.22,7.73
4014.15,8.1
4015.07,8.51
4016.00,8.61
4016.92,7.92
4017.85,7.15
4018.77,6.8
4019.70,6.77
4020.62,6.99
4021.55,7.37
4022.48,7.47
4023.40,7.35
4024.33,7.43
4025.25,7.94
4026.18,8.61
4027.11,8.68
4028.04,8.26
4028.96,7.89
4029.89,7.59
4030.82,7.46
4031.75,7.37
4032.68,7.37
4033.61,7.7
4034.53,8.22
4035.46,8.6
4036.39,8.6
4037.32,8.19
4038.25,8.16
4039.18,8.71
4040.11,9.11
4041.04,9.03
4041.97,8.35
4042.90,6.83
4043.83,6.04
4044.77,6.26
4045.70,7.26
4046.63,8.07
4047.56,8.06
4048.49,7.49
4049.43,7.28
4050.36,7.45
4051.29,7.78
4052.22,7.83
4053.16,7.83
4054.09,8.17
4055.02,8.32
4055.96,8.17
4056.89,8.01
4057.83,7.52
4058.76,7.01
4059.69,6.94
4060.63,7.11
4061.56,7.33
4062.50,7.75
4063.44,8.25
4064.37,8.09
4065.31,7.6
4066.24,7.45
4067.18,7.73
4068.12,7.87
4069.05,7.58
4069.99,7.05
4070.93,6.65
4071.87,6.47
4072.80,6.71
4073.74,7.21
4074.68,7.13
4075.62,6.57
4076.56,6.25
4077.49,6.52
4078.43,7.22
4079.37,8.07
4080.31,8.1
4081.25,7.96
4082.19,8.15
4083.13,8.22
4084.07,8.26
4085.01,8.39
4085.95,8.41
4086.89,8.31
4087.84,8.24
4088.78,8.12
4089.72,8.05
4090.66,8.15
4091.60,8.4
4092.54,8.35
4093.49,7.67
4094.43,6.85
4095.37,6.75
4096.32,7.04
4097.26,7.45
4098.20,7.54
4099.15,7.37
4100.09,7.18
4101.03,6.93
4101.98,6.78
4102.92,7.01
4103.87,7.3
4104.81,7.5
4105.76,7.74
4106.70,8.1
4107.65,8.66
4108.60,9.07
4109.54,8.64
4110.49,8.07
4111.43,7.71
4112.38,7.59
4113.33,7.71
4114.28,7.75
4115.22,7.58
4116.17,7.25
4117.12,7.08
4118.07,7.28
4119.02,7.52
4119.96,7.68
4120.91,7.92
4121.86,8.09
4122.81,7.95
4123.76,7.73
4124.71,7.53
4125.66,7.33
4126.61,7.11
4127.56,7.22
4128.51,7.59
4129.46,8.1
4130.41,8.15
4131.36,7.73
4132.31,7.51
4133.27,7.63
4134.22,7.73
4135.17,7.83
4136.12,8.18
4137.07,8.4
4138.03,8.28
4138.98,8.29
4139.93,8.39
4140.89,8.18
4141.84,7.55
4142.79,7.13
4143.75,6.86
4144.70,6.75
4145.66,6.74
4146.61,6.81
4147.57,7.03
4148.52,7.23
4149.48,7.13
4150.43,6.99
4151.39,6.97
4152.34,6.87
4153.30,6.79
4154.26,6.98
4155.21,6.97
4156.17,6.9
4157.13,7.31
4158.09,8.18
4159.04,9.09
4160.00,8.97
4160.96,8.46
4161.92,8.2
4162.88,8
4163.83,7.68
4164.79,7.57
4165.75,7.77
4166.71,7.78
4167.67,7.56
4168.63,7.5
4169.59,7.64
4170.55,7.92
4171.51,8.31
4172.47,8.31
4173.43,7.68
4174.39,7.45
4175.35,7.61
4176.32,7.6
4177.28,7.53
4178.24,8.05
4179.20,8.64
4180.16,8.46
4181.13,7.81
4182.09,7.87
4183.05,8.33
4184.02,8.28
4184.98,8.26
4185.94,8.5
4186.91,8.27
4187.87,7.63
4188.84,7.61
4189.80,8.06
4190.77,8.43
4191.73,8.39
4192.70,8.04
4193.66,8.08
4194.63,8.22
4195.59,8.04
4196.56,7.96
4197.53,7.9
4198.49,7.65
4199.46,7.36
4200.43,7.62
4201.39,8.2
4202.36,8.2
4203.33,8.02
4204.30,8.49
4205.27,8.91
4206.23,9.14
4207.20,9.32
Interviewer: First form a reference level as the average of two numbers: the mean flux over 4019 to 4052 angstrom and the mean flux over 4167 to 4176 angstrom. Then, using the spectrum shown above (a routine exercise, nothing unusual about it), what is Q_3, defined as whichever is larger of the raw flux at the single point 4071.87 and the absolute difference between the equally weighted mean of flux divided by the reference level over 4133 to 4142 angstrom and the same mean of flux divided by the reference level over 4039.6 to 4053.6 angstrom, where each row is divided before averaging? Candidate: 6.5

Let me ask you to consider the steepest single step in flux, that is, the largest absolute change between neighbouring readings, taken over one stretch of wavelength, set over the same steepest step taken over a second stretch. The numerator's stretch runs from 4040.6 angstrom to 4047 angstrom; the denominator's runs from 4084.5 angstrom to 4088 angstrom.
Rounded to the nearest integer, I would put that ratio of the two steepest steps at 15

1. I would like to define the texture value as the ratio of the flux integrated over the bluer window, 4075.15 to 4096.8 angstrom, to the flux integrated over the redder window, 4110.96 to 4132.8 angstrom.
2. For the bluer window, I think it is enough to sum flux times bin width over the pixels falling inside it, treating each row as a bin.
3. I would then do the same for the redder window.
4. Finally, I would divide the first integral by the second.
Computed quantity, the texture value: 1.01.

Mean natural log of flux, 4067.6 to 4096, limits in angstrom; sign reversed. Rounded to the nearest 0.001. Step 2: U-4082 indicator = -2.022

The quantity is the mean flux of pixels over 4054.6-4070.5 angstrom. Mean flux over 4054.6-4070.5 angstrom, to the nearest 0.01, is 7.63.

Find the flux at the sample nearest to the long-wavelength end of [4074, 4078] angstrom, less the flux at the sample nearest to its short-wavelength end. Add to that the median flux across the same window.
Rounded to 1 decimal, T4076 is 5.9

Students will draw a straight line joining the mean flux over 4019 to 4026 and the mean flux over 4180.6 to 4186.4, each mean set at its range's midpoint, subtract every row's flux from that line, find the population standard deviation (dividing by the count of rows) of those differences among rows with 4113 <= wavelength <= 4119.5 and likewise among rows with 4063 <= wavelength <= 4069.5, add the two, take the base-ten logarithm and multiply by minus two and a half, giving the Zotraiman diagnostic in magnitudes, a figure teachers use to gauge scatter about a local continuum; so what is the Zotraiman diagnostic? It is 0.72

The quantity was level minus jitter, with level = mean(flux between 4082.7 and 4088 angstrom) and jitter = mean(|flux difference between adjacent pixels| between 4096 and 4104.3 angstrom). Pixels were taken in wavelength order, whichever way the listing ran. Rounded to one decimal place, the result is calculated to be 8.1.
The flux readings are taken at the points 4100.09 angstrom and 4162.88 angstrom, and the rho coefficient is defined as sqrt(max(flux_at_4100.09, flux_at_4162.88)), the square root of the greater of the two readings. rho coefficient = 2.83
